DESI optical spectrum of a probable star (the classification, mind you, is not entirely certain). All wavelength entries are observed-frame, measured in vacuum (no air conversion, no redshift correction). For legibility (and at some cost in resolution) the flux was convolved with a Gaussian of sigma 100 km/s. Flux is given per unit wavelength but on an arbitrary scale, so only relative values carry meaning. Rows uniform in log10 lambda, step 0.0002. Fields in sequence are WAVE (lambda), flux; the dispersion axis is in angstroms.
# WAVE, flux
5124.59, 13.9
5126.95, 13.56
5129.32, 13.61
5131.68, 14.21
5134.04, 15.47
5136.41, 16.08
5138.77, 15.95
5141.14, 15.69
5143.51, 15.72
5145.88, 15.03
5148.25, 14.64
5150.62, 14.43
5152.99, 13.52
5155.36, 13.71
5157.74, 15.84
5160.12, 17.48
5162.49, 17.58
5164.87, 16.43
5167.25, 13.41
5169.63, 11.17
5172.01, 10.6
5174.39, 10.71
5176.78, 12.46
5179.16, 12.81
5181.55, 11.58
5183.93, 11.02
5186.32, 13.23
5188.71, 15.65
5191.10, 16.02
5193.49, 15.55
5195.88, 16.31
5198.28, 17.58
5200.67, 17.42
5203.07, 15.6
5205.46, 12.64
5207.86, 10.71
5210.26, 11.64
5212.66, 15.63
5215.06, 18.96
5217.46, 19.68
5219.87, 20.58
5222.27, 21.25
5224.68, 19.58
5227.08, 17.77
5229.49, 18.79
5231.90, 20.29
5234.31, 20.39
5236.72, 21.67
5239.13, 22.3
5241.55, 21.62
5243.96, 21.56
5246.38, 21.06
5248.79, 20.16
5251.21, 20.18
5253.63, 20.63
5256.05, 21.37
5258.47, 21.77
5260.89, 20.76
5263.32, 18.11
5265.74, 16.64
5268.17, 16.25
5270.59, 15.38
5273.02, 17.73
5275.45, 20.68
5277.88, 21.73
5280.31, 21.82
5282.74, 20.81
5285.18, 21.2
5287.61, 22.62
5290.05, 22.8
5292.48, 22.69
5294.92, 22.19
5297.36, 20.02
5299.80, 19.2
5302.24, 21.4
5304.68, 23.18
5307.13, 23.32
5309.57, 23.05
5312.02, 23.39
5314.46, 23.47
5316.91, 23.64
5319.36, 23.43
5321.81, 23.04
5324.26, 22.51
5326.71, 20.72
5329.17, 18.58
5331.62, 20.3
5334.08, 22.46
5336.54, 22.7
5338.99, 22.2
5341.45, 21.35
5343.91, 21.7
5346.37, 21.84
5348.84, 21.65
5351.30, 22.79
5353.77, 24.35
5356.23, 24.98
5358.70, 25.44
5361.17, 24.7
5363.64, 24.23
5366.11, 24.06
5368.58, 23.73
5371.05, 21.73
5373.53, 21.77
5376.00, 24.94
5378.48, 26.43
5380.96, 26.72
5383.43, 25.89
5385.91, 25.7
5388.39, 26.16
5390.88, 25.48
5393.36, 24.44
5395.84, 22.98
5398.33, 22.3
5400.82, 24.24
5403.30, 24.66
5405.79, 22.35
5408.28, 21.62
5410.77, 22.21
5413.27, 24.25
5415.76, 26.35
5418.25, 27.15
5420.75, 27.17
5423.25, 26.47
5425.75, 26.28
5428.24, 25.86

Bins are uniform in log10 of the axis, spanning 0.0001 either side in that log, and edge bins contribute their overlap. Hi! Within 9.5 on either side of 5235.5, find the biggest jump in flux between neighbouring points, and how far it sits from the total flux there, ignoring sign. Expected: 163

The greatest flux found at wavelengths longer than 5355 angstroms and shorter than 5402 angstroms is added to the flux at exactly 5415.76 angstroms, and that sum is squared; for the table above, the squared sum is 2816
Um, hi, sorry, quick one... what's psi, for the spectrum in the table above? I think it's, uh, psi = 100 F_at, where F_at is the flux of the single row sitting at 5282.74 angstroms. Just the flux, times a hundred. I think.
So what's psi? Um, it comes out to 2081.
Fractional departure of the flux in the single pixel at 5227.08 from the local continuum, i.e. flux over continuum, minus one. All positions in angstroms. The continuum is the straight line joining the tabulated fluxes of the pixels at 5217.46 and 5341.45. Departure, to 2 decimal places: -0.10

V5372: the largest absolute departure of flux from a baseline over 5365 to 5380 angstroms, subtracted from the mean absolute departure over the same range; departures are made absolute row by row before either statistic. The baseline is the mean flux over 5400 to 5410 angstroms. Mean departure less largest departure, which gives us -1.7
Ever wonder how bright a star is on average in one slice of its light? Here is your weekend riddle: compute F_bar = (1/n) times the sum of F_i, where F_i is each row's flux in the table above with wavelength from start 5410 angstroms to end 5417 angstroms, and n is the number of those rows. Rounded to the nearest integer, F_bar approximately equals 24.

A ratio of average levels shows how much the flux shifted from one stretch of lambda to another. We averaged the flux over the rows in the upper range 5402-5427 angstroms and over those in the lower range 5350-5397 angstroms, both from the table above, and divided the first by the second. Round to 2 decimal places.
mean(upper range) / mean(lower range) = 1.01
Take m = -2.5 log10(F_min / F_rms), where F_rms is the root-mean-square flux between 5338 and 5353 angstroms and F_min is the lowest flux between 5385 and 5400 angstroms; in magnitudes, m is -0.02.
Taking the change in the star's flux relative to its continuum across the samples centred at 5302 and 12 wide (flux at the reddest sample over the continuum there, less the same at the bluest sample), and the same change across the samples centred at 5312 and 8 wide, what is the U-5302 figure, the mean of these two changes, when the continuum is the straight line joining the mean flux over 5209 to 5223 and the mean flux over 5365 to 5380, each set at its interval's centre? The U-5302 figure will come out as 0.074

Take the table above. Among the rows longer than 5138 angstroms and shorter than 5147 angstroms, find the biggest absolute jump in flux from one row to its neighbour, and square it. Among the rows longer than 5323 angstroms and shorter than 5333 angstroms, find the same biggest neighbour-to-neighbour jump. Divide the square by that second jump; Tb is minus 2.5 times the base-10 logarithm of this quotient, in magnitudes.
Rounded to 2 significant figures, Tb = 1.6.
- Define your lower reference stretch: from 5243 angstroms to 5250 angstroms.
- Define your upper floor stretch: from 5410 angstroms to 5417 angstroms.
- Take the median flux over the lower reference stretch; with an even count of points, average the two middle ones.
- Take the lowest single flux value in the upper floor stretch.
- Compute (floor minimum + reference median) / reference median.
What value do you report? 2.05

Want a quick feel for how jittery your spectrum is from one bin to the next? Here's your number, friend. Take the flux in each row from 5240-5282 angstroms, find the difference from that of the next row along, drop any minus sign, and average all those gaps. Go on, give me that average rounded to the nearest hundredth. 0.99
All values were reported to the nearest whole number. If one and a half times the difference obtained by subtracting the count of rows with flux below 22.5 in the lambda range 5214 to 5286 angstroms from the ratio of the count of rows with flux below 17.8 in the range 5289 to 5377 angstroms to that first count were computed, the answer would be -45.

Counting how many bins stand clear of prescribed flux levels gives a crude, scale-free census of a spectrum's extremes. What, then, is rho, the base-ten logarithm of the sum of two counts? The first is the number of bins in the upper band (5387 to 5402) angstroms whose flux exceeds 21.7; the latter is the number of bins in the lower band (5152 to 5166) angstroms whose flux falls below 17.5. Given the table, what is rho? 1.04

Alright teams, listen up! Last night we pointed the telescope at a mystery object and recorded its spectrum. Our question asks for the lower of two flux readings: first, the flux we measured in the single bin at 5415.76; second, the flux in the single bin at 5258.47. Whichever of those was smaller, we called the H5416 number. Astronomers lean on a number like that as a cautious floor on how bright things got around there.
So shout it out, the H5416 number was 22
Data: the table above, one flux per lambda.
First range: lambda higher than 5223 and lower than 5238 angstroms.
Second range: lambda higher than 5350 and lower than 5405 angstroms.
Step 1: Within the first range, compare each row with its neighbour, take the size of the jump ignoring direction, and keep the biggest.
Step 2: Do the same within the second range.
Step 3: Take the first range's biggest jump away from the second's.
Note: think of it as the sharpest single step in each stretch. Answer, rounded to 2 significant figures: 1.4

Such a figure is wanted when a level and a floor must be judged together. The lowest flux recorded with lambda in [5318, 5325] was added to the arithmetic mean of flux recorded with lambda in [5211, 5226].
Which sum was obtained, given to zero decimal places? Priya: 42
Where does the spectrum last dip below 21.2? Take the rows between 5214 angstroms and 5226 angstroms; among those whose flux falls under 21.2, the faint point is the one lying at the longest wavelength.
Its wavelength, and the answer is 5224.68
